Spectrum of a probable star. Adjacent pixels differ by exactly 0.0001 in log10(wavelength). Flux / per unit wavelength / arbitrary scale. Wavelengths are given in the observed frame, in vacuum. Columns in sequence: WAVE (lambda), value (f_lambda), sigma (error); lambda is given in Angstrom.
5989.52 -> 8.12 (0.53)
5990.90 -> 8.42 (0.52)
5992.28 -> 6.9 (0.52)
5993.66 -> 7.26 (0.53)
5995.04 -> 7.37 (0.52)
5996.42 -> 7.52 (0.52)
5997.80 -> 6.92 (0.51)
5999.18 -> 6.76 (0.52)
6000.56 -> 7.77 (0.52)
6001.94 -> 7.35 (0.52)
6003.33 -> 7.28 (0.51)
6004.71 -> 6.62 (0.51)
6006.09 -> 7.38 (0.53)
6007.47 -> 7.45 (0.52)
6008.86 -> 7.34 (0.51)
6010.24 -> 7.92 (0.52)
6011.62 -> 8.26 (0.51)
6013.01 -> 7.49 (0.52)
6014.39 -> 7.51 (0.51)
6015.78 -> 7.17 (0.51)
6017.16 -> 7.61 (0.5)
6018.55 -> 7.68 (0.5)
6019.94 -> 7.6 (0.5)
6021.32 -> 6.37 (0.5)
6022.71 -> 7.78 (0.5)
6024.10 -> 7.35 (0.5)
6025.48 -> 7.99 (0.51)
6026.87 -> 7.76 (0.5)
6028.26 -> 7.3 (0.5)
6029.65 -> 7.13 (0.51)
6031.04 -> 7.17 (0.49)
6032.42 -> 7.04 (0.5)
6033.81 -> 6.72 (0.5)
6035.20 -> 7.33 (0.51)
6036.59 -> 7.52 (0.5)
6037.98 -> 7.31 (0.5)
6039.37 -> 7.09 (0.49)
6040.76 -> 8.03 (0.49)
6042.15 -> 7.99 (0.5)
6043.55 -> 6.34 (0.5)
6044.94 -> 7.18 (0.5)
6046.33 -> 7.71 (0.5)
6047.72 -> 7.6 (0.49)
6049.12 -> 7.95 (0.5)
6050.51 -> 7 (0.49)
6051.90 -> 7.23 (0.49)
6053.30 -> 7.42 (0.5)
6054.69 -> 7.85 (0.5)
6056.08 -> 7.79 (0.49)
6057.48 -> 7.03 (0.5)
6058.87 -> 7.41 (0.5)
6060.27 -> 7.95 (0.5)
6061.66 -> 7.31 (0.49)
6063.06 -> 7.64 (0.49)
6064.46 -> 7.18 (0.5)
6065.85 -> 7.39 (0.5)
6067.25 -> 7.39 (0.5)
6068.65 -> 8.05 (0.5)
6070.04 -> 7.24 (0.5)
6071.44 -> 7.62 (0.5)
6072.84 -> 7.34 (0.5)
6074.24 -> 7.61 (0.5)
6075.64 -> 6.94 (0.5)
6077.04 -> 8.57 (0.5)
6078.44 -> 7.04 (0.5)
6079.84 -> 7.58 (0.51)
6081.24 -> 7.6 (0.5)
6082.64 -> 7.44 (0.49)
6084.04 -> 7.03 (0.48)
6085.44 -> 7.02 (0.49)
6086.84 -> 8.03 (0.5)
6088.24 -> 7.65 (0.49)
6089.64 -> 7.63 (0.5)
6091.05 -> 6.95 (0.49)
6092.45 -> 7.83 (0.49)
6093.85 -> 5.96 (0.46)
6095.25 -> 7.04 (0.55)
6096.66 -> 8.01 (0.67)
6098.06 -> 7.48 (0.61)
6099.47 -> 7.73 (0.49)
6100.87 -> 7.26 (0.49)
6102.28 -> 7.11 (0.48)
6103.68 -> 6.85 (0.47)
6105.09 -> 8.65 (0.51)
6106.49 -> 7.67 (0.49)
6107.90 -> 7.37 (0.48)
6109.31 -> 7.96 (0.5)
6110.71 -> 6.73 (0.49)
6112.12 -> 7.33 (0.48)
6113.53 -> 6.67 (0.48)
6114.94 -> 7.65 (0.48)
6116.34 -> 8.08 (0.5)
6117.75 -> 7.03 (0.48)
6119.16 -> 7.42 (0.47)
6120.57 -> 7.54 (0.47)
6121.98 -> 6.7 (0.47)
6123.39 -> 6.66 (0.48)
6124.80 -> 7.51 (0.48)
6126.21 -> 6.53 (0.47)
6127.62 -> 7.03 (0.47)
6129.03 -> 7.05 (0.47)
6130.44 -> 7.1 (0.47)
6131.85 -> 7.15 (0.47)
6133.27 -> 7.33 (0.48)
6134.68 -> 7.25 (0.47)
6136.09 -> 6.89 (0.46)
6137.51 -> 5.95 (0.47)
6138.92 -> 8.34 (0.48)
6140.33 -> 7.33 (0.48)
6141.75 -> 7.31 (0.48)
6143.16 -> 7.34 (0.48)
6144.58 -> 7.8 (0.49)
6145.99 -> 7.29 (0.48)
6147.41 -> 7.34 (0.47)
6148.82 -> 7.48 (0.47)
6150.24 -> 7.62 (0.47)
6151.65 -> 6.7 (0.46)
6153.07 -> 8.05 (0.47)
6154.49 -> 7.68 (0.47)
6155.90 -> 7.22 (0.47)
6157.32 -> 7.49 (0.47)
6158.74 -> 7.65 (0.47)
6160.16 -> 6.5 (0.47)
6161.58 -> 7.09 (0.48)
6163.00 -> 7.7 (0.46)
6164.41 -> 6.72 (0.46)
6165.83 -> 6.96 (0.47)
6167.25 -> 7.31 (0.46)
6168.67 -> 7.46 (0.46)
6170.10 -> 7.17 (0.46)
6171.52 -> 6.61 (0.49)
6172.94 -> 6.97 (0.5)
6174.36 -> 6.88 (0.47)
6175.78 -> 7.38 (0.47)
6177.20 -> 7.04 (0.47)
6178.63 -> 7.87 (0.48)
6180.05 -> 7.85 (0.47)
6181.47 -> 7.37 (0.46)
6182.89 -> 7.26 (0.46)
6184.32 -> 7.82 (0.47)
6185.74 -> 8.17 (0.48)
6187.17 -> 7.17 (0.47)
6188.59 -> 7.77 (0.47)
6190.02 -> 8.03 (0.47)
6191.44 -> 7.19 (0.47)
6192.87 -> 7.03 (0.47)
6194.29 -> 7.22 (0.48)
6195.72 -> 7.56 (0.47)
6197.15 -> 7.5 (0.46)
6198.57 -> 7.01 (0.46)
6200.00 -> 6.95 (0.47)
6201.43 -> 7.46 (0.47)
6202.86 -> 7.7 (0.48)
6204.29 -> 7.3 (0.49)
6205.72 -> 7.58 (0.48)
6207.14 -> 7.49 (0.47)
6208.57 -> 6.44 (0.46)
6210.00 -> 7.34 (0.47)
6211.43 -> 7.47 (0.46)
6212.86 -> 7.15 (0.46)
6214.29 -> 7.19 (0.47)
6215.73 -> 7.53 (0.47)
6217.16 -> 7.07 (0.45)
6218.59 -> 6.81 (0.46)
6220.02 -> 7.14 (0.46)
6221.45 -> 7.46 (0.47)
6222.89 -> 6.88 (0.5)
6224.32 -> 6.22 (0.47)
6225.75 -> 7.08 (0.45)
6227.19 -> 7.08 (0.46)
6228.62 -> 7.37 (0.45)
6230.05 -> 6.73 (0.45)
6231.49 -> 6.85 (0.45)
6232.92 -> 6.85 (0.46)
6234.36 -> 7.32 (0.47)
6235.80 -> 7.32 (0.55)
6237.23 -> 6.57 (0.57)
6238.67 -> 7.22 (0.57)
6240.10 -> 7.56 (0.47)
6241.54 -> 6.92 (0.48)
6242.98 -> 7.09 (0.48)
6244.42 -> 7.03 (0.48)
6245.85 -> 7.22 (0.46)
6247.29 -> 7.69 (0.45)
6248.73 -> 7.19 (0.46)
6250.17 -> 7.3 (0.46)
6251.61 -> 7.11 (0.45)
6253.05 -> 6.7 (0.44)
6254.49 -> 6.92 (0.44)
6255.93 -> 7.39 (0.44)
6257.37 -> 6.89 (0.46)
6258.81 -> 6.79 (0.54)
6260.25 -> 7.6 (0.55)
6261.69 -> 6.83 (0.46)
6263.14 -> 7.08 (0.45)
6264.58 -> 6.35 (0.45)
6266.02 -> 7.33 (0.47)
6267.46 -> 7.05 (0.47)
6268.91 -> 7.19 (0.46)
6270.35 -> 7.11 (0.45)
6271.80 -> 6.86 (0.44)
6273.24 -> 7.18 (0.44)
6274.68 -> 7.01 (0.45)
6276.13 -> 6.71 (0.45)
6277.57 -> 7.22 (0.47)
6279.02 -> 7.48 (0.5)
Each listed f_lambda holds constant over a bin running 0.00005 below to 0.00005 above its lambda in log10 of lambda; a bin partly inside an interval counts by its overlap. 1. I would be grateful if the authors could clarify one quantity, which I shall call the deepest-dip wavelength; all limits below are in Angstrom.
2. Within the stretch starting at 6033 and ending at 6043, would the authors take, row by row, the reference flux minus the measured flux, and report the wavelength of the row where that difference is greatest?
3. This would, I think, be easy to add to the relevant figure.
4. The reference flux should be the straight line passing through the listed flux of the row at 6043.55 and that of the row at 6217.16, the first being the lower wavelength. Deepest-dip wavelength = 6033.81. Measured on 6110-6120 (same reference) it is 6113.53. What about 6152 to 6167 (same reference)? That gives 6160.16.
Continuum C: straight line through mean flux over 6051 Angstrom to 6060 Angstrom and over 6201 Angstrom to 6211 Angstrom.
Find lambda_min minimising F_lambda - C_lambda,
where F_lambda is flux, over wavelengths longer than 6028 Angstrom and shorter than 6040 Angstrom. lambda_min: 6033.81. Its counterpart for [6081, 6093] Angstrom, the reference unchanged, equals 6091.05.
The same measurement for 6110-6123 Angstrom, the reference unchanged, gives 6113.53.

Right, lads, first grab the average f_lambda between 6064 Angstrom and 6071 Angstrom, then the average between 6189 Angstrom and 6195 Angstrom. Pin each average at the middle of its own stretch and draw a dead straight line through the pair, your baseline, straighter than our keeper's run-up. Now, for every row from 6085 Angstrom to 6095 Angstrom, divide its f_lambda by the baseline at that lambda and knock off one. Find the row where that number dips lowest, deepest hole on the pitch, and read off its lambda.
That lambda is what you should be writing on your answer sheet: 6093.85 Angstrom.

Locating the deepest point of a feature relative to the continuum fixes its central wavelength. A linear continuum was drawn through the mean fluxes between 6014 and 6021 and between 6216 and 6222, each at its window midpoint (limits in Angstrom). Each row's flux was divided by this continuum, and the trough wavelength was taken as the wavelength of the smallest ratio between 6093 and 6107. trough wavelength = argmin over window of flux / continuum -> 6093.85 Angstrom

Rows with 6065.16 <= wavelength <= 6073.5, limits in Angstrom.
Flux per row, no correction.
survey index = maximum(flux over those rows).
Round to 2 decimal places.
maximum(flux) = 8.05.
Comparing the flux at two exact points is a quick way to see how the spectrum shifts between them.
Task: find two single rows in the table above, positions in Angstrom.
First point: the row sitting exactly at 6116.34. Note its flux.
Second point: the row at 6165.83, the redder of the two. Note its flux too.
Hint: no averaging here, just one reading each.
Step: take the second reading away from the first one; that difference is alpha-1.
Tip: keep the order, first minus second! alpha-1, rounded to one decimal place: 1.1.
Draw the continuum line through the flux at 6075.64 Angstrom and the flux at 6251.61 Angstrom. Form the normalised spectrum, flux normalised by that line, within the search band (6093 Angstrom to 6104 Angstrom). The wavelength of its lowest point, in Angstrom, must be 6093.85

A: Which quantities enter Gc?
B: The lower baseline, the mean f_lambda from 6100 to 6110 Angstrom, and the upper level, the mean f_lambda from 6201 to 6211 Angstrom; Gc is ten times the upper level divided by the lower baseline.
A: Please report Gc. 9.7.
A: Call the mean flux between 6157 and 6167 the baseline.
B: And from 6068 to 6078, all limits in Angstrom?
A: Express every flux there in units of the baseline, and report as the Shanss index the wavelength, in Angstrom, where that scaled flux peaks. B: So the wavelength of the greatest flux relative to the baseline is 6077.04 Angstrom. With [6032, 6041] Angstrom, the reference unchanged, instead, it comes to 6040.76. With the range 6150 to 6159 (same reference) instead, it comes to 6153.07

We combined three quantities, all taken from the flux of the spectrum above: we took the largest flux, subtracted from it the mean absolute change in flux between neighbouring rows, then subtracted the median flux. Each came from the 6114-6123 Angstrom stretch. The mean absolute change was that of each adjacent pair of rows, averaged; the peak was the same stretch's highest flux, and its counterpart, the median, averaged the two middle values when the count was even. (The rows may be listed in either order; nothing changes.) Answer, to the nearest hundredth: 0.03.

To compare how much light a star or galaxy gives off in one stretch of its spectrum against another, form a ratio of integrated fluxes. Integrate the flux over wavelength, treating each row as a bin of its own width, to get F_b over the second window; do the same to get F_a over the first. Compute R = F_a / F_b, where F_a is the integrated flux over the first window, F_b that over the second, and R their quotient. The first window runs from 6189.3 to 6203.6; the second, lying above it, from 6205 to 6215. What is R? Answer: 1.5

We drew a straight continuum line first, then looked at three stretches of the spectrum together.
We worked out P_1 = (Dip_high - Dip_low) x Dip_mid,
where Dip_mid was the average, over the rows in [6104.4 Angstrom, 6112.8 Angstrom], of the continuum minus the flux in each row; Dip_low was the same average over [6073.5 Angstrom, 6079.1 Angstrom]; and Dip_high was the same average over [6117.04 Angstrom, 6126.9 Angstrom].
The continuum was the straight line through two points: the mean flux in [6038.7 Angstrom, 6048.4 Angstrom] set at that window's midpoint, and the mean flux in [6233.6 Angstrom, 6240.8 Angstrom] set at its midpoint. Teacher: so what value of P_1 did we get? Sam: -0.118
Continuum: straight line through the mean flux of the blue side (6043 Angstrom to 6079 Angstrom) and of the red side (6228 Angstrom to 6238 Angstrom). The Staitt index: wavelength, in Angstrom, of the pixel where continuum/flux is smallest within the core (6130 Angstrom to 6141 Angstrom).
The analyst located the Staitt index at 6138.92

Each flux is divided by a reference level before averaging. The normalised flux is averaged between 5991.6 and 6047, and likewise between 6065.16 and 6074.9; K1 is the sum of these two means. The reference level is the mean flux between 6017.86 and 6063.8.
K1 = 2.01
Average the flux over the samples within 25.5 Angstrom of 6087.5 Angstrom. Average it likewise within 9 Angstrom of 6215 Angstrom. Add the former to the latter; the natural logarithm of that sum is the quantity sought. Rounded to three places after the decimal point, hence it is 2.681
